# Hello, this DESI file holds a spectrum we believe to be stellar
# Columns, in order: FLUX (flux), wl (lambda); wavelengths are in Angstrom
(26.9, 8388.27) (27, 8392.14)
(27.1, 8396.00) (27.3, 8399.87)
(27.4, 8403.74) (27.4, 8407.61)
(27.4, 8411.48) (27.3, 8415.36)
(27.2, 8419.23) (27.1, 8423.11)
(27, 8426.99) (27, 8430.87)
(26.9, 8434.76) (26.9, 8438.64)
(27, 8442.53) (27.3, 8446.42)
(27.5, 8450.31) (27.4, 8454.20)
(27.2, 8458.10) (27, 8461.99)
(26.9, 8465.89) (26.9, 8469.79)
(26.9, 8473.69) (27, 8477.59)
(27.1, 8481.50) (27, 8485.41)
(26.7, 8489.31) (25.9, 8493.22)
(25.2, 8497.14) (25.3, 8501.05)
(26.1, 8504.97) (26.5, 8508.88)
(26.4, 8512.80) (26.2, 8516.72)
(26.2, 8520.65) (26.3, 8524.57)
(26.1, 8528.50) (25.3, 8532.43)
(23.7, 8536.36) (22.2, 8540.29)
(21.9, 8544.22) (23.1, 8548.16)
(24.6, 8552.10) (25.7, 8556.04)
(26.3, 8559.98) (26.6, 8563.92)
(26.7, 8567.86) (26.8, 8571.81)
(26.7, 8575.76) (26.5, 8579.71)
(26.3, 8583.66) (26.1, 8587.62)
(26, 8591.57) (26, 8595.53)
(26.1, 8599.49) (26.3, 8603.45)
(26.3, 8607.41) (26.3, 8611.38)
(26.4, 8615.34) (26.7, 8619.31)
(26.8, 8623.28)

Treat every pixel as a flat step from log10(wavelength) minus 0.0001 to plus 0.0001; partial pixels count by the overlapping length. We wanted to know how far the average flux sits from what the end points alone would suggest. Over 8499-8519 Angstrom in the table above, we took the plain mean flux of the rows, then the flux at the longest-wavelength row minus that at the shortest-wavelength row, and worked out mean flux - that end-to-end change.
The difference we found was 25.2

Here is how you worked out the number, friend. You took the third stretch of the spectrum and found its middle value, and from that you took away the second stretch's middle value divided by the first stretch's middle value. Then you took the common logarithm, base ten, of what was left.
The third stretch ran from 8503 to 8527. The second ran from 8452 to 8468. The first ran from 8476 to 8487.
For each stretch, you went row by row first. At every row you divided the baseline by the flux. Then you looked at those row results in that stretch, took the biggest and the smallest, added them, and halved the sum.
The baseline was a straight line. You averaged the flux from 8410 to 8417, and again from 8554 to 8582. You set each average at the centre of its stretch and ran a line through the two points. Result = -1.7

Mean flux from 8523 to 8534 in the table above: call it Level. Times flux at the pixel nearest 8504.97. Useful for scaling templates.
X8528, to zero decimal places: 676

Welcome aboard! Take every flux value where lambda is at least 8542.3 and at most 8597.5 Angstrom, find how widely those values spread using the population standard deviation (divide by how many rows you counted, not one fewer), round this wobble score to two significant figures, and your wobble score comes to 1.4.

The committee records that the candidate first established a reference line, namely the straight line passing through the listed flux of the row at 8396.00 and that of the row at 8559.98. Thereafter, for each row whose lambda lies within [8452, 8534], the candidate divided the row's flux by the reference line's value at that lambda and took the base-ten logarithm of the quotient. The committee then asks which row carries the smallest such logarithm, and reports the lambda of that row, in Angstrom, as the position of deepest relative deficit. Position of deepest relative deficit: 8497.14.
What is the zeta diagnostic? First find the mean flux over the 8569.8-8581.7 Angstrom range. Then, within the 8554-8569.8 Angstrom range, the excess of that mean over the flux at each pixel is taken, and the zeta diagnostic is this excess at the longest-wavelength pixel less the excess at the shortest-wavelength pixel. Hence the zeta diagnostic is -1.0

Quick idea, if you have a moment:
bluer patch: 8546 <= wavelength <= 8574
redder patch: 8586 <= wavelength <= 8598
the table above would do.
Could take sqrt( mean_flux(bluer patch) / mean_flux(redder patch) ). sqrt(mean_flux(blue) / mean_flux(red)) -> 0.99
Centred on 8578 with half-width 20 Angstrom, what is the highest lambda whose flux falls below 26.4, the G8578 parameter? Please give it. 8595.53 Angstrom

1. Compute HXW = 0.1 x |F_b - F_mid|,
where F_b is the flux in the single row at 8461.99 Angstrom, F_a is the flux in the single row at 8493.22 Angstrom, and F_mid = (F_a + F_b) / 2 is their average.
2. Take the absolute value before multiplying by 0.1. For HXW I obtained 0.055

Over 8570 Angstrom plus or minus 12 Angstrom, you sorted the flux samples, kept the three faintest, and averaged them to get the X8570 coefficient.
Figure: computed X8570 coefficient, 26.5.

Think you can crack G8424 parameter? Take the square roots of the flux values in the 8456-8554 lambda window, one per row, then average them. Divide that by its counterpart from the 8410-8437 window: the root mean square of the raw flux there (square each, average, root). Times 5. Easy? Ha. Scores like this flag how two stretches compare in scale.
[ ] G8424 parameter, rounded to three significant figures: 0.935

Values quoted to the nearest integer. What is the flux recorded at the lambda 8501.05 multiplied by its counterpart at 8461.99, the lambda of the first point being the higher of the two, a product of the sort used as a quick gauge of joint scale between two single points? 683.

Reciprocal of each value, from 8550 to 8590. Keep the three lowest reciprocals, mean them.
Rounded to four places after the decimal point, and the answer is 0.0374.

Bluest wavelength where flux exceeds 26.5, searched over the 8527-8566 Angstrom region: 8563.92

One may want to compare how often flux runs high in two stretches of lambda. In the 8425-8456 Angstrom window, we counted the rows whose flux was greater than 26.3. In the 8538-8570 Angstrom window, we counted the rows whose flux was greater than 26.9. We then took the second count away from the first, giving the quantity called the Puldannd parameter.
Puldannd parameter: 8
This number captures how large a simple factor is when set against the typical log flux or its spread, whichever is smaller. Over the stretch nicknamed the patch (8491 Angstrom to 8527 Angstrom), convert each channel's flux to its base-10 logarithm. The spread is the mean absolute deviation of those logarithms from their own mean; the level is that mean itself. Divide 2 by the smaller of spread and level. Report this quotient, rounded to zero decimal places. 328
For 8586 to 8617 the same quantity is 877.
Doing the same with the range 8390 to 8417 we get 990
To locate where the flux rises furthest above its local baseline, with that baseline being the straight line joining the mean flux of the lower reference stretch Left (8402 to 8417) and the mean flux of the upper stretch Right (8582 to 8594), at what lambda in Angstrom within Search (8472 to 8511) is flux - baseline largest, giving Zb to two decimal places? 8481.50 Angstrom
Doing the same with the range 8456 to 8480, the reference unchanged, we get 8458.10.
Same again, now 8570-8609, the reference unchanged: 8571.81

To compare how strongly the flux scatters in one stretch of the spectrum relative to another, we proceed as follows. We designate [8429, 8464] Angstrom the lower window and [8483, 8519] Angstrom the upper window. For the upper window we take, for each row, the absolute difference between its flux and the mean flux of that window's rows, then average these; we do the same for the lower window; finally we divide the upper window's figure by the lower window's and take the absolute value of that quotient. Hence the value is 2.4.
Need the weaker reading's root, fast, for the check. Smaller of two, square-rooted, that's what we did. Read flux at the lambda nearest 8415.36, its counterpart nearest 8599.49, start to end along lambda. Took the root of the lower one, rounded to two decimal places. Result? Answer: 5.11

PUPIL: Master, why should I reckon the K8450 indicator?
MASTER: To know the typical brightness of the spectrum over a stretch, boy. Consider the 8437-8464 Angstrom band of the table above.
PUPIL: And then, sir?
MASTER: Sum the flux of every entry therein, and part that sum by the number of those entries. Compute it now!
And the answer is 27.2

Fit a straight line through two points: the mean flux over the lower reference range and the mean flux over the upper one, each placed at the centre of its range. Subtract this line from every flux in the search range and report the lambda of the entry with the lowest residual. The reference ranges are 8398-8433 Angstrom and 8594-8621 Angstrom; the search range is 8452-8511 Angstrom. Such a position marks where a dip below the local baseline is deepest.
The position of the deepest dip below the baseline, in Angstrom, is 8497.14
